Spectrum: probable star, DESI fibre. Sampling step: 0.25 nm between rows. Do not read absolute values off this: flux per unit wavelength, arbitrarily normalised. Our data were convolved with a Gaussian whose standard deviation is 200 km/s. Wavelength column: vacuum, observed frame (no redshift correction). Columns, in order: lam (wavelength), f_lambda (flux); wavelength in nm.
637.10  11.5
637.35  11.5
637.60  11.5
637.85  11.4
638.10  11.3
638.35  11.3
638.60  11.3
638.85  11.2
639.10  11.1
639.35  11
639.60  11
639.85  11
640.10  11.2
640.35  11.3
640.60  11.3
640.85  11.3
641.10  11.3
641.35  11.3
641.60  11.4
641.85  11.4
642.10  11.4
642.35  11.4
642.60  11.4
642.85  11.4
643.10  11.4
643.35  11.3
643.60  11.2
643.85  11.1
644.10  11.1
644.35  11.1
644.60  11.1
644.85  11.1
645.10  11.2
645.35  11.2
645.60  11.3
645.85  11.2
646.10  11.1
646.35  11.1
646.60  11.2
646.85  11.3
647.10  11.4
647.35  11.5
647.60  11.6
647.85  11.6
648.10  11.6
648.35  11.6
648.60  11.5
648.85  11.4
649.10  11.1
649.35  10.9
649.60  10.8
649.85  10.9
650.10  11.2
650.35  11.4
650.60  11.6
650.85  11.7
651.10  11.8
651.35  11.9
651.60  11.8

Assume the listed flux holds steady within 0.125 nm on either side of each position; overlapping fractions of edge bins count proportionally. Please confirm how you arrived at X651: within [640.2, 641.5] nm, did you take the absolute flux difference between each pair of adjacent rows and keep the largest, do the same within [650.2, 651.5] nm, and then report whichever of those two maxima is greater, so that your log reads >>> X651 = 0.20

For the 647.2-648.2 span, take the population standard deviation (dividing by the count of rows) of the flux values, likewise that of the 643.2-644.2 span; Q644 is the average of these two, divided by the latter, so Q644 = 0.76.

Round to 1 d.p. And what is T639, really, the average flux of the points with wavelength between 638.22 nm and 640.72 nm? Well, 11.2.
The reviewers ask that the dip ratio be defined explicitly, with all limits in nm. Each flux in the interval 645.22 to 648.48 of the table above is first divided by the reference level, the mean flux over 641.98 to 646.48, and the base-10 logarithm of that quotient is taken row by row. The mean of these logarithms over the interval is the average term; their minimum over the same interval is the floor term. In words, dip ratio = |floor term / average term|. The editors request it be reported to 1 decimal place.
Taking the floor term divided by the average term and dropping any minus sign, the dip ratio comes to 1.0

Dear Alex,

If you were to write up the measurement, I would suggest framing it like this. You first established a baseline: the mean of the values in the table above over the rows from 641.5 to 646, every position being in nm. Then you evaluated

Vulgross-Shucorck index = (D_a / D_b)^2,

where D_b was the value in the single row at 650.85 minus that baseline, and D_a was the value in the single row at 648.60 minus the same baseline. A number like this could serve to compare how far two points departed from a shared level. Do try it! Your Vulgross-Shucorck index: 0.30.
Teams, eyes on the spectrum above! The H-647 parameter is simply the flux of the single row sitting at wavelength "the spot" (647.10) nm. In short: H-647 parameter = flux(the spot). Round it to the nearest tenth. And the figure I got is 11.4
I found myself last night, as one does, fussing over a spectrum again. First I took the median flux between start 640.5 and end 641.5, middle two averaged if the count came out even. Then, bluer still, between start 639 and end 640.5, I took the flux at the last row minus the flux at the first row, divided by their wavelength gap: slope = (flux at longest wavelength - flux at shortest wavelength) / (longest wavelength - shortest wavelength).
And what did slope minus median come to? -11.1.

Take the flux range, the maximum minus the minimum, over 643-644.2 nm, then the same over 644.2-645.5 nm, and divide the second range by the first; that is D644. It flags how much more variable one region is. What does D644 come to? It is 0.3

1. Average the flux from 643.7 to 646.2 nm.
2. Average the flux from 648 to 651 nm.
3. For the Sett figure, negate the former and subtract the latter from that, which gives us -22.5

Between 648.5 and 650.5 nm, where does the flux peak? 648.60 nm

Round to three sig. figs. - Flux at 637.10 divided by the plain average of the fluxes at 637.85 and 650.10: 1.02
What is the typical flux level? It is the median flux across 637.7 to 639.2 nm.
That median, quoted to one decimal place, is 11.3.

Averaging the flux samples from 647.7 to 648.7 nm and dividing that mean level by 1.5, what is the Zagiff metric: 7.72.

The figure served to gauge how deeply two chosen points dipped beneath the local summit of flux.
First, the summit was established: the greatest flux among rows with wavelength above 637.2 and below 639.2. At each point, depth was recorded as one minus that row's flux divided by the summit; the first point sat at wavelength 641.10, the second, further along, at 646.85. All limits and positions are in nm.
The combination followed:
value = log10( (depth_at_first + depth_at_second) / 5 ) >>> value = -2.16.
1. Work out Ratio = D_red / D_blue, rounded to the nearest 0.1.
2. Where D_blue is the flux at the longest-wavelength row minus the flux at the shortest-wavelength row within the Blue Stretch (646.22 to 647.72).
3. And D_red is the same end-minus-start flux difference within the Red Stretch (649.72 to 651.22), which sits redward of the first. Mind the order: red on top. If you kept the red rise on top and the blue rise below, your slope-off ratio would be 1.8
